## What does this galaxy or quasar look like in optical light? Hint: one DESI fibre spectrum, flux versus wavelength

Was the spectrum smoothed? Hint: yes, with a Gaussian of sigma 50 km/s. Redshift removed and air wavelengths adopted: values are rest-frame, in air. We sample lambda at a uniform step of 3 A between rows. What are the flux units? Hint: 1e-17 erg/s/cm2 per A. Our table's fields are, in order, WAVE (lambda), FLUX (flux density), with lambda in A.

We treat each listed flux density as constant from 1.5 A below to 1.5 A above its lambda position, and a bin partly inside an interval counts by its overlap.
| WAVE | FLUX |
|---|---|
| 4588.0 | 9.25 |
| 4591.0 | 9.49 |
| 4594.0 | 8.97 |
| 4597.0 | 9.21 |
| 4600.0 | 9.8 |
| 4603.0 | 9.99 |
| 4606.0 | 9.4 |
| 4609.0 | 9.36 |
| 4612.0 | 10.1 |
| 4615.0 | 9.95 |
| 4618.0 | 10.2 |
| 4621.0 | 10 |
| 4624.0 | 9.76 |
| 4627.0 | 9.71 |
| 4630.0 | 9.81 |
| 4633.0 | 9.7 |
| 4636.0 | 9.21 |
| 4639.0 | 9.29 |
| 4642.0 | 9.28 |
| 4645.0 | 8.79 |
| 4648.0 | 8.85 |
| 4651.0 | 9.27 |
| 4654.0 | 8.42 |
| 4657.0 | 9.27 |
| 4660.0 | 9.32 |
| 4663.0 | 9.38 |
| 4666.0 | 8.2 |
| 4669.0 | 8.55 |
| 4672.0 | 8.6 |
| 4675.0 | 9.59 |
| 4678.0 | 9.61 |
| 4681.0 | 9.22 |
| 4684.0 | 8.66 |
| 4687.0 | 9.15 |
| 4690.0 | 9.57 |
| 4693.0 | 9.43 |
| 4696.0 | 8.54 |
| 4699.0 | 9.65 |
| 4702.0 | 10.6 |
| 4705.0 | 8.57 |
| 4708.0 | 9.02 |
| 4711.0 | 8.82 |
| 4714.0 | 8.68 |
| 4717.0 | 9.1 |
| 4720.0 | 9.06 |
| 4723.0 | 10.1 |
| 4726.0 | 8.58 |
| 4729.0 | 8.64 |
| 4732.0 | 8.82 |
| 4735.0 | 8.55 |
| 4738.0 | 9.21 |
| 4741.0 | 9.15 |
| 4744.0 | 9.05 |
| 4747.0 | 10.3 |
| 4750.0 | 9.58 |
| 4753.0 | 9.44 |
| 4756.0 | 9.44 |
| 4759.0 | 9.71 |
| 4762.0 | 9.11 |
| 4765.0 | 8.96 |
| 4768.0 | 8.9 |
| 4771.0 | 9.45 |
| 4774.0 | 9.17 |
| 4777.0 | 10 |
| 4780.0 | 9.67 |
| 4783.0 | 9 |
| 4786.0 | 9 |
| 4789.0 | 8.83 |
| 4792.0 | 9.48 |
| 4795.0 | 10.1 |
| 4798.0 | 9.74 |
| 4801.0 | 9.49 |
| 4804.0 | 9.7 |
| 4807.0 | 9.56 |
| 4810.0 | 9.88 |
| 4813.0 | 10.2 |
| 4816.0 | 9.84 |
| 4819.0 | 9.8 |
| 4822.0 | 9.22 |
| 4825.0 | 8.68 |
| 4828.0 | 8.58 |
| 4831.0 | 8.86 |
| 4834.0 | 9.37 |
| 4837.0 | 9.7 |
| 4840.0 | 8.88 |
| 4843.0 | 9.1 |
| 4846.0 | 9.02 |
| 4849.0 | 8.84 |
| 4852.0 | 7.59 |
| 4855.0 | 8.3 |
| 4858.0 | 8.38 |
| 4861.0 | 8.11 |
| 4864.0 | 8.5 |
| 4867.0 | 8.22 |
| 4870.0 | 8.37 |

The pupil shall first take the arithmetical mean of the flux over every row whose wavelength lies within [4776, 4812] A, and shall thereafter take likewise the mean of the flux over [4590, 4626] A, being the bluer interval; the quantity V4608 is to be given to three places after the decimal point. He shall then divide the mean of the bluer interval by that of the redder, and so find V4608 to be 1.016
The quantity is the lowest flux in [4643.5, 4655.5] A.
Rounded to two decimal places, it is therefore 8.42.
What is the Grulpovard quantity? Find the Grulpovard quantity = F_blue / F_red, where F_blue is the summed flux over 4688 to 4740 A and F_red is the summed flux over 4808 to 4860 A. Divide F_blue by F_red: 1.00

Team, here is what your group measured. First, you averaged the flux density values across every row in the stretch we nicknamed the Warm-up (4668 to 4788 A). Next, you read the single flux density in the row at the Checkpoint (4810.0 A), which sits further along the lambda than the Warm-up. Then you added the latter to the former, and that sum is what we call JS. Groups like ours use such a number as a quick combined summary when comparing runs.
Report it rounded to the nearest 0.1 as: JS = 19.1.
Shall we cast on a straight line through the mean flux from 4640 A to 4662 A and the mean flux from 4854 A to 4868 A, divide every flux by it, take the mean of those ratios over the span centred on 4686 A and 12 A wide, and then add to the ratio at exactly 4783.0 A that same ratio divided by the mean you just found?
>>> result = 2.07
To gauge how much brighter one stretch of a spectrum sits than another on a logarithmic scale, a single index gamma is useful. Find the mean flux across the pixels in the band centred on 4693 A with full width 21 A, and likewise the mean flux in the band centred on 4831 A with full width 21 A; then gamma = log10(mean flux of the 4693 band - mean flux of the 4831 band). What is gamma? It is -0.48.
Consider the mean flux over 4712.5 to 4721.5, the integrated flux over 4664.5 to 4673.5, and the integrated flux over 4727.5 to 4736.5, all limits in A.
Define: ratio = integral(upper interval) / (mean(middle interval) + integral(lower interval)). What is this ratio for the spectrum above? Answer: 0.92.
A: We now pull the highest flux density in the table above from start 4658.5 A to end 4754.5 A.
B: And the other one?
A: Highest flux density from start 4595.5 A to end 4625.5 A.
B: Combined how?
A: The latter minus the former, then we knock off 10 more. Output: -10.4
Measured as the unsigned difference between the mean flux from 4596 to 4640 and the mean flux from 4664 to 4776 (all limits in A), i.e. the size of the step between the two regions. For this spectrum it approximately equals 0.5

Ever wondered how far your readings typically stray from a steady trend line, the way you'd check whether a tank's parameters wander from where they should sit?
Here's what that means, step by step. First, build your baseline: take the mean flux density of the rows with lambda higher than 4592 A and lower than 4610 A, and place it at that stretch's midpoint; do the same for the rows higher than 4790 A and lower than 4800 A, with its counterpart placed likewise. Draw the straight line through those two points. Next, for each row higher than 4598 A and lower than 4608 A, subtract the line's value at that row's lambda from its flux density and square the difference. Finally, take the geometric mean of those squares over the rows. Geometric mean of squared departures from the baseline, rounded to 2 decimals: 0.05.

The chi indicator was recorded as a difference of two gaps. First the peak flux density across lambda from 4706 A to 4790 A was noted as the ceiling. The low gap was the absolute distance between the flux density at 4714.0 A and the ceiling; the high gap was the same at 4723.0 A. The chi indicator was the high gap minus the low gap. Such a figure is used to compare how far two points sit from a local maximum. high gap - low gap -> -1.42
